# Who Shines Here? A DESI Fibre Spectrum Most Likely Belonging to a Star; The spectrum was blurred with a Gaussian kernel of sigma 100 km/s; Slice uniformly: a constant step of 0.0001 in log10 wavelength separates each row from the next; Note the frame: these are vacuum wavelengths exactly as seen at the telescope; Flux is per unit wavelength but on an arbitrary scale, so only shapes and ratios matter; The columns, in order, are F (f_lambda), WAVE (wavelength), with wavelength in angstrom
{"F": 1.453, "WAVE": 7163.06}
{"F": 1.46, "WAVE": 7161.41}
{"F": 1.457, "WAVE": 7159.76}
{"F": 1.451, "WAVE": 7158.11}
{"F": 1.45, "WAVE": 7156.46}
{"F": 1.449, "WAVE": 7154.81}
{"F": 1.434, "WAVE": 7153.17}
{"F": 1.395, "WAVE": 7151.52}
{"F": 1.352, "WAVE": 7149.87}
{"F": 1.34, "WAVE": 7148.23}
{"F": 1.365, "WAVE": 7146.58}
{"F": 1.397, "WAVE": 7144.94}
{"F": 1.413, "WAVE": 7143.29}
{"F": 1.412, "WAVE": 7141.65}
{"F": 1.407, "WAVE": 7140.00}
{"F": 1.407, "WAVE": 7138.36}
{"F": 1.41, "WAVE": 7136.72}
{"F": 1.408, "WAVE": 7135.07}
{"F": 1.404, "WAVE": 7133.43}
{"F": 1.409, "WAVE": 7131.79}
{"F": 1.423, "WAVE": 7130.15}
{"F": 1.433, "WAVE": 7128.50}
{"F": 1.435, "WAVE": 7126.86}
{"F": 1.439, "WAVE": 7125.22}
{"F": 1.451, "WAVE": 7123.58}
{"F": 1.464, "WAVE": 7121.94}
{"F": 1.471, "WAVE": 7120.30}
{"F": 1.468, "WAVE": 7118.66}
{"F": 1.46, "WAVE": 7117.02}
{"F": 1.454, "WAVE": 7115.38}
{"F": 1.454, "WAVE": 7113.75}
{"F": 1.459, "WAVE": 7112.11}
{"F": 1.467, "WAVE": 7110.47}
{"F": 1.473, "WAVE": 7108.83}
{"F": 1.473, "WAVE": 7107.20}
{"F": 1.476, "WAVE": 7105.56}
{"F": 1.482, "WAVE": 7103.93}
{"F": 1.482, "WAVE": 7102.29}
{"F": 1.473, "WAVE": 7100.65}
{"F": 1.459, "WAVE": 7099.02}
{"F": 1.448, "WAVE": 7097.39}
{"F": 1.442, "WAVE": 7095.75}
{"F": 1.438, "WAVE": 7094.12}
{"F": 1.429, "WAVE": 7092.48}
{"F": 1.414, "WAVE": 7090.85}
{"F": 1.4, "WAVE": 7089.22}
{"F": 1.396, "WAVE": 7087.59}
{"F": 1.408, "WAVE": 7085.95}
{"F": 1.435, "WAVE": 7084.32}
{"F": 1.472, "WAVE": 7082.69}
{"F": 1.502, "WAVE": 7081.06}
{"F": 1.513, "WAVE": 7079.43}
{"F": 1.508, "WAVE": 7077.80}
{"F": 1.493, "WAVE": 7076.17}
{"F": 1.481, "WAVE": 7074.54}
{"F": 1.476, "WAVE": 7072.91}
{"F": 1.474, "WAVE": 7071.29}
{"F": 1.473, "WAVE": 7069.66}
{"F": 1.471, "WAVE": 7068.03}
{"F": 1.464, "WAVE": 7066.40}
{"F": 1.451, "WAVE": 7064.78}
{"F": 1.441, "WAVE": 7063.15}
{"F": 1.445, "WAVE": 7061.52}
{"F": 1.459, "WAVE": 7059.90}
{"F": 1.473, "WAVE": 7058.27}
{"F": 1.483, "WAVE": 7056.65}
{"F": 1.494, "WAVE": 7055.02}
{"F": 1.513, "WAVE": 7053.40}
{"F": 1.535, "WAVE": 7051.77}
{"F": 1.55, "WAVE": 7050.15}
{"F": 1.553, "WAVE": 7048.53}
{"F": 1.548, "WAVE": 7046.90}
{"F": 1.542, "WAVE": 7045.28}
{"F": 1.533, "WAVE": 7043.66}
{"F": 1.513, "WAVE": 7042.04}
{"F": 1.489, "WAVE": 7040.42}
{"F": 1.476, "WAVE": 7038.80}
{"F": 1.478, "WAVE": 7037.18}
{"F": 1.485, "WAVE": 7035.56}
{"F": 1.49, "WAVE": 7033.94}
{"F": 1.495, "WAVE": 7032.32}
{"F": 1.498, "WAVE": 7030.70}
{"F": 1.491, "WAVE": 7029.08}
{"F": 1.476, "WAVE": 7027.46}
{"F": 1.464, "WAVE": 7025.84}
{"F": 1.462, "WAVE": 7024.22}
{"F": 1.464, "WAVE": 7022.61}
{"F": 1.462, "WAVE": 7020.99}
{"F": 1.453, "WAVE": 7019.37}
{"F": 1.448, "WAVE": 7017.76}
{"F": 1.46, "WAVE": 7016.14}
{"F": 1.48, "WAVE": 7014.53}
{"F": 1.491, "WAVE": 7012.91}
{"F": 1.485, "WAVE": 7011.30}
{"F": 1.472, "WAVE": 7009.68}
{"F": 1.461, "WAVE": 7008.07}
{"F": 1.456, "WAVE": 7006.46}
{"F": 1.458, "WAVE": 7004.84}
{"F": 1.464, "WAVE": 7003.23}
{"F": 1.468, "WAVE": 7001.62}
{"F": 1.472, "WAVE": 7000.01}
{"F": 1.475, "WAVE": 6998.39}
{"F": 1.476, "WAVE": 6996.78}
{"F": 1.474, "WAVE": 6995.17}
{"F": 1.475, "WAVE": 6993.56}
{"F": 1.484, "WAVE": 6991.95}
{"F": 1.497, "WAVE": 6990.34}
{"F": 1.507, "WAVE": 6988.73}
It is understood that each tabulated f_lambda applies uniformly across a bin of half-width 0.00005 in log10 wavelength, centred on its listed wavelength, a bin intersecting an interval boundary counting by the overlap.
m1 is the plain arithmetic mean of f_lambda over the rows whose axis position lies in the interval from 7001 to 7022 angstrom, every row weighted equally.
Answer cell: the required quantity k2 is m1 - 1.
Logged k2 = 0.466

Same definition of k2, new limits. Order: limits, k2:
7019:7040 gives 0.476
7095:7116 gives 0.465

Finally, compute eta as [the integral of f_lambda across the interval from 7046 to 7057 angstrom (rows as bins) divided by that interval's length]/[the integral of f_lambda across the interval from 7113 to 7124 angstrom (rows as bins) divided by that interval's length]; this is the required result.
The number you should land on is 1.04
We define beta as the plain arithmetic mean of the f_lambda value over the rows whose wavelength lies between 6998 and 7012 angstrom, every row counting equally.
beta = 1.47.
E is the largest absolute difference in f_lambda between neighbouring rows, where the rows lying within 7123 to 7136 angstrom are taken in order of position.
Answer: 0.0140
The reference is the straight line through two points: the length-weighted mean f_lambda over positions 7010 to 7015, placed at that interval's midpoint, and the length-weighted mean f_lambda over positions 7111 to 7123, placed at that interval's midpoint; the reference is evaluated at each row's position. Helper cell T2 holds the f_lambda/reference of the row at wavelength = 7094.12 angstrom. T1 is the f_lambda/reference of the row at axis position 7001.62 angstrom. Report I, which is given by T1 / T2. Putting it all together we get 1.01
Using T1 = 0.989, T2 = 0.98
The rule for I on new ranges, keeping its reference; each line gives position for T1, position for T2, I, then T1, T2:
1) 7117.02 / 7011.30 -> 1.00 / 0.999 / 1.00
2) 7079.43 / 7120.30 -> 1.02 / 1.030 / 1.01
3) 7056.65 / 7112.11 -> 1.01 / 1.006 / 1.00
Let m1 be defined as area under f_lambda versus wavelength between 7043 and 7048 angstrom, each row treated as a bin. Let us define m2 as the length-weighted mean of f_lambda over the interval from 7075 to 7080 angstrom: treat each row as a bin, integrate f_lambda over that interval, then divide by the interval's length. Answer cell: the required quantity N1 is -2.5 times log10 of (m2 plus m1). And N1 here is -2.410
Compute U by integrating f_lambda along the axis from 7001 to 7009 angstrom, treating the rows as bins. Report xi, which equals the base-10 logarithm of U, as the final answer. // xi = 1.07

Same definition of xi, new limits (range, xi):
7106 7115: 1.12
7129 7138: 1.10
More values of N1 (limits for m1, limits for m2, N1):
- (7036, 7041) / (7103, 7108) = -2.371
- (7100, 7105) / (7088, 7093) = -2.362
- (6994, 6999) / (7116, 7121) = -2.367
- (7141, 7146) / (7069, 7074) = -2.325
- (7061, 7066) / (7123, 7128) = -2.346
